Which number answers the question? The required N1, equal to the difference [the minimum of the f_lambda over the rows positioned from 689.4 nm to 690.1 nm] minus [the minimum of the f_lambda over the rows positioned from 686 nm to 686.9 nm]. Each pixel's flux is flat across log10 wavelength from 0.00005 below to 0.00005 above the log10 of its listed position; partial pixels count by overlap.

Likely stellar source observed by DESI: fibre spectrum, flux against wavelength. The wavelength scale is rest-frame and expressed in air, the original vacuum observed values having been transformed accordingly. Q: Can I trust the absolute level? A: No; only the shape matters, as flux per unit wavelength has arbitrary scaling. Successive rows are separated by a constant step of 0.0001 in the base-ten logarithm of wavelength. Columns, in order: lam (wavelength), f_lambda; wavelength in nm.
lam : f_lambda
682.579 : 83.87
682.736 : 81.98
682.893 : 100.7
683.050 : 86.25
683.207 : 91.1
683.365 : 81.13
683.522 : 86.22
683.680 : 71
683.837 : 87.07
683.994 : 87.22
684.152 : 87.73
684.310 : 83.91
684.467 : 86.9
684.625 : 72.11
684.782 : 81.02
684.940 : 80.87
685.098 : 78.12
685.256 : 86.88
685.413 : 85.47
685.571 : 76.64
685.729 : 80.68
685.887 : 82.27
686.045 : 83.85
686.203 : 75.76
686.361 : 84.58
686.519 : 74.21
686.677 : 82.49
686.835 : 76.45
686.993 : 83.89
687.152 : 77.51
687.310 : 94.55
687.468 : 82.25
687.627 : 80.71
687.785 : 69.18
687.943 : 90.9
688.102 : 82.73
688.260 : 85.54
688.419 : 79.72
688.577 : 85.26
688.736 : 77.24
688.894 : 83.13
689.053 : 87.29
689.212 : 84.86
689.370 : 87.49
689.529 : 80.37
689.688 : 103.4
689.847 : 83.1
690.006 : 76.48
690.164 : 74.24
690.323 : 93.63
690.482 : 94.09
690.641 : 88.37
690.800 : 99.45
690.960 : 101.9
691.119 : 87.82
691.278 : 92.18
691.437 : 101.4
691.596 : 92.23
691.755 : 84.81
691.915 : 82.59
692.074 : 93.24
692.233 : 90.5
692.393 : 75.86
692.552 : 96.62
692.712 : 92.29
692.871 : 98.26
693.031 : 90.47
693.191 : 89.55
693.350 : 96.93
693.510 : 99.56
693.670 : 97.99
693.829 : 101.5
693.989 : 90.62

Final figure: 2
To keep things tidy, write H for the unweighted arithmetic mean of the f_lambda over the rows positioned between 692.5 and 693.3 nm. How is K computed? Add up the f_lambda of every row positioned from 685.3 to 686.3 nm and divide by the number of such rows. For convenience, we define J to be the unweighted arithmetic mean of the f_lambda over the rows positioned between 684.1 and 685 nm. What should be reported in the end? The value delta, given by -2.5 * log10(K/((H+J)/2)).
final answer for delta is 0.09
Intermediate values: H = 93.4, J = 82.1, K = 81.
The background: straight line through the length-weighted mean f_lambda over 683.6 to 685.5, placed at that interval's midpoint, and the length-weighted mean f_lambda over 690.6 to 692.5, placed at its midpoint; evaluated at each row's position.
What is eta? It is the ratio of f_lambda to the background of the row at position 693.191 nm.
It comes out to 0.96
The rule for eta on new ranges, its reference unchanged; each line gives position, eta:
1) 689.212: 0.96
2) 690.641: 0.98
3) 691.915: 0.90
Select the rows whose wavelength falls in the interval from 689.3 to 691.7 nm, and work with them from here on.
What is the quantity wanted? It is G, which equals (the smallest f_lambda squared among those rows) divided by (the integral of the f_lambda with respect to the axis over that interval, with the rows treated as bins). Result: 25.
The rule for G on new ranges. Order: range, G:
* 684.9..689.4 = 13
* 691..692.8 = 35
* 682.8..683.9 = 53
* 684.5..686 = 43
